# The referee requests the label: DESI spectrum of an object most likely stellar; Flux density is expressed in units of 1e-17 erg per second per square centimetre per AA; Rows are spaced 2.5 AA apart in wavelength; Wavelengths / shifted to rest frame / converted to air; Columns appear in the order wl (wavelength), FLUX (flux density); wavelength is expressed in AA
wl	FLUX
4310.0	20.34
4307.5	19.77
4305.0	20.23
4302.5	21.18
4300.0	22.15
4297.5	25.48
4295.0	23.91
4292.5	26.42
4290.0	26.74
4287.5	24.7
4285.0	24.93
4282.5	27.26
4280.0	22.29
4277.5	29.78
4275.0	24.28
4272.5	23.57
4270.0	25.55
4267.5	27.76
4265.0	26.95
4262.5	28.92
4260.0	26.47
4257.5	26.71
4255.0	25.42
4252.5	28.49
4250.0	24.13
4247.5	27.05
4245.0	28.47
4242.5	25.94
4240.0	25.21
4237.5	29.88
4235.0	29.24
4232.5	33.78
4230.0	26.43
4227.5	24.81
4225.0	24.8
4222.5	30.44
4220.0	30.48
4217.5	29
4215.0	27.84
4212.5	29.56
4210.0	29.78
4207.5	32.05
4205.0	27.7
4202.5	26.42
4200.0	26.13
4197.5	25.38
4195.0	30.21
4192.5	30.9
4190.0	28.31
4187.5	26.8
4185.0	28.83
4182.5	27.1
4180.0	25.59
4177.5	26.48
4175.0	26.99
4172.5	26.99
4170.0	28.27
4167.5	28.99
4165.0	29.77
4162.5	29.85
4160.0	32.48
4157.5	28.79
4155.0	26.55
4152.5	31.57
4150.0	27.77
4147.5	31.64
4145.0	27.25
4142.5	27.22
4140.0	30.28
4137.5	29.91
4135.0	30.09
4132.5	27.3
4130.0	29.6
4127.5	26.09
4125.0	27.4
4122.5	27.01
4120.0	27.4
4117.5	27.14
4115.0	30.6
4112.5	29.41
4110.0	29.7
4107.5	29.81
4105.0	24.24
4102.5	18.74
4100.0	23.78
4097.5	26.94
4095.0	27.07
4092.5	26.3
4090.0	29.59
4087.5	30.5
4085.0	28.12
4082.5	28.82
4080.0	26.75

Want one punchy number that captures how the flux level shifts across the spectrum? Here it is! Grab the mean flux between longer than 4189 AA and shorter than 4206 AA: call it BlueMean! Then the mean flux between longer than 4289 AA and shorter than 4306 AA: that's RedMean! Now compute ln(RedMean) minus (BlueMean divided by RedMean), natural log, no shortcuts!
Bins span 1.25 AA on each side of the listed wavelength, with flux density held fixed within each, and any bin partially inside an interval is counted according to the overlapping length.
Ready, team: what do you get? 1.99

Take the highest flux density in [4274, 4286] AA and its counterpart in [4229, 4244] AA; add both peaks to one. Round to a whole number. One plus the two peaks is 65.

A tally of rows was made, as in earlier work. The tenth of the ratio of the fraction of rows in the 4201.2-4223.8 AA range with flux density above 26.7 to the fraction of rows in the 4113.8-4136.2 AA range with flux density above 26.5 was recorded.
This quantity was 0.10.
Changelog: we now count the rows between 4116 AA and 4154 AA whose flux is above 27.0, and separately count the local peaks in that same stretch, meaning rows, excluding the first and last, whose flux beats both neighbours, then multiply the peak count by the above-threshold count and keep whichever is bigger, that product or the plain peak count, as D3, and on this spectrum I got 84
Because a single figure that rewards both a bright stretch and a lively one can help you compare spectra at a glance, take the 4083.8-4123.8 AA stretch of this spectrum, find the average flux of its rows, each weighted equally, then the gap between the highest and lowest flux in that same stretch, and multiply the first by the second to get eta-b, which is 323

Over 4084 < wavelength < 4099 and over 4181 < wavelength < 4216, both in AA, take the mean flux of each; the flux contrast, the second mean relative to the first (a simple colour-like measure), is 1.01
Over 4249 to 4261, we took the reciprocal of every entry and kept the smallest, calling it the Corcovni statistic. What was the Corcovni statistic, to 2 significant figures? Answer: 0.035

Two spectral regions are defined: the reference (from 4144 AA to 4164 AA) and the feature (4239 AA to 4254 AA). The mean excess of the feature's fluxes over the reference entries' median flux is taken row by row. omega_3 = -2.8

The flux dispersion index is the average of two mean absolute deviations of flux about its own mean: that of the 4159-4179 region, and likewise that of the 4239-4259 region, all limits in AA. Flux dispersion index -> 1.40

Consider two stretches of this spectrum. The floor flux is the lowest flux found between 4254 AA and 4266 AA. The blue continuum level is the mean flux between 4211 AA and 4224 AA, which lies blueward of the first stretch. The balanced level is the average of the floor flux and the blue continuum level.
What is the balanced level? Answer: 27.4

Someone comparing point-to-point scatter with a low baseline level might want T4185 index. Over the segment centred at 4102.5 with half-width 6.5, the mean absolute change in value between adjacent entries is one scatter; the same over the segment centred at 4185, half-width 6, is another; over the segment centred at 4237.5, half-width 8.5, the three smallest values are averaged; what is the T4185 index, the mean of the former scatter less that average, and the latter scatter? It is -9.7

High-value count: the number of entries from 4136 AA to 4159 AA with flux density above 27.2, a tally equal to 8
